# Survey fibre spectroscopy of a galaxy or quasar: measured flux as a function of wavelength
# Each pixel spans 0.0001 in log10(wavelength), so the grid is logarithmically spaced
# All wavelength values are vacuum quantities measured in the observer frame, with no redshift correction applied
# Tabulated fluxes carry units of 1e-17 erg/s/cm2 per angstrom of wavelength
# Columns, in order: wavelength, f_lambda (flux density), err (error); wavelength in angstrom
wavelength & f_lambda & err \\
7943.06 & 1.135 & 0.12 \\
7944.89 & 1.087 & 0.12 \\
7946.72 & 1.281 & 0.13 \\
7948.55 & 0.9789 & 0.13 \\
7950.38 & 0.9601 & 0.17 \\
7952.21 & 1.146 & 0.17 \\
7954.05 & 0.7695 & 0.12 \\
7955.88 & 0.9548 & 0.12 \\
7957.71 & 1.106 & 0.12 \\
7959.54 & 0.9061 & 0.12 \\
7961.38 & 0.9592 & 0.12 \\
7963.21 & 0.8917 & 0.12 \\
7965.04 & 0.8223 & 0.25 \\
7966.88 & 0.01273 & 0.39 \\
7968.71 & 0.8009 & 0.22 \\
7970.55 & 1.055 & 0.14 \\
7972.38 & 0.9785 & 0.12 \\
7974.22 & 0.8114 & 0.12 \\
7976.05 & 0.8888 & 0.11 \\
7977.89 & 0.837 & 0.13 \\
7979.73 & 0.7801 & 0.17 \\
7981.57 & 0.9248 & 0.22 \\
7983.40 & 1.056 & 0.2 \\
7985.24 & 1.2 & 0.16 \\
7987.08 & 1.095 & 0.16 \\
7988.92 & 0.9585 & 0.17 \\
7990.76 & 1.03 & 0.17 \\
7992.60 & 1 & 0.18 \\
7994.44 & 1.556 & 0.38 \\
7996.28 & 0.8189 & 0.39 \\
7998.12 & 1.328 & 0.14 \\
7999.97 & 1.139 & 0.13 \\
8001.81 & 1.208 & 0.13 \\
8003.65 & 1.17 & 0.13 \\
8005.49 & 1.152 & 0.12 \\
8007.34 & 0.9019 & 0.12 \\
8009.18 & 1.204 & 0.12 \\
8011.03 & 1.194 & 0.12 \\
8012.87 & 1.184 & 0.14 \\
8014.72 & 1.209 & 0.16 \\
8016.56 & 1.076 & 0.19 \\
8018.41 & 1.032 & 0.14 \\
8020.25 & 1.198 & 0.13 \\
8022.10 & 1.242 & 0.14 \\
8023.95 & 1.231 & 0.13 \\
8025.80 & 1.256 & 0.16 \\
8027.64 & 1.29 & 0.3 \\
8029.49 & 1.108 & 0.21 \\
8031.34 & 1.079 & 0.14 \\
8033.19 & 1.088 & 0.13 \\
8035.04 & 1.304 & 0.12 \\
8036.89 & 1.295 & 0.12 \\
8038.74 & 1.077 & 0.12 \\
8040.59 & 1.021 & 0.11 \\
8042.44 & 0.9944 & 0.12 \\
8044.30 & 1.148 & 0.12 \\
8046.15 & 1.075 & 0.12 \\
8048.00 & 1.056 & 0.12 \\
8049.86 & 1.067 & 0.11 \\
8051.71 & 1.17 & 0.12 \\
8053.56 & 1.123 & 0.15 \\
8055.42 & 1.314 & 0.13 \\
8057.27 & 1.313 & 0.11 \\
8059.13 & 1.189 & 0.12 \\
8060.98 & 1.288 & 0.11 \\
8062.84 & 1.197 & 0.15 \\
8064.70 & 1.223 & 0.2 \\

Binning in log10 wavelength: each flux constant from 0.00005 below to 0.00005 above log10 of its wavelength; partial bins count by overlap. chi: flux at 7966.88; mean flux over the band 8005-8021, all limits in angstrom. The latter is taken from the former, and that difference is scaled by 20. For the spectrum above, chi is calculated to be -22.3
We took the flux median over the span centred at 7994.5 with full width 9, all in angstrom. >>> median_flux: 1.03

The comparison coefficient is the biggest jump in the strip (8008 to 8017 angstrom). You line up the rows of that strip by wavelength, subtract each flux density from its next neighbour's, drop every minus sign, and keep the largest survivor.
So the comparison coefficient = 0.13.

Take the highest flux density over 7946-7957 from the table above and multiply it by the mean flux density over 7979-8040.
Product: 1.45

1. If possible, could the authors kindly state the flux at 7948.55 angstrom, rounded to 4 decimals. 0.9789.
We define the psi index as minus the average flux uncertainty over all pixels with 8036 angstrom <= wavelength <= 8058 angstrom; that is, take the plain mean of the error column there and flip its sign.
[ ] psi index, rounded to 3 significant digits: -0.121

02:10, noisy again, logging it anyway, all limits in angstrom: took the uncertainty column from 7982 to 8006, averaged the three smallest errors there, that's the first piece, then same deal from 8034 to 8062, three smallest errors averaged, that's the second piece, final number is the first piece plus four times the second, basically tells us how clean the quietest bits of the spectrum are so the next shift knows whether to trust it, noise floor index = 0.567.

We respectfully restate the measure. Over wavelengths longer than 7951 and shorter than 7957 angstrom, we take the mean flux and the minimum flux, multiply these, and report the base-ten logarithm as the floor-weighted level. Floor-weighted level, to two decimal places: -0.13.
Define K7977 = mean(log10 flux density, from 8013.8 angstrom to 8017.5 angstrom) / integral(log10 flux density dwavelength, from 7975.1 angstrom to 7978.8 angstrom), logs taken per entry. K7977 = -0.24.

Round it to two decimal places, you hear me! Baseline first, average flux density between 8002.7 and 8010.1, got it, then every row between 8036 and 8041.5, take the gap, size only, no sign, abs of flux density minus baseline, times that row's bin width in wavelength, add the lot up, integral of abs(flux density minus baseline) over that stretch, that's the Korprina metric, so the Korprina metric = 0.56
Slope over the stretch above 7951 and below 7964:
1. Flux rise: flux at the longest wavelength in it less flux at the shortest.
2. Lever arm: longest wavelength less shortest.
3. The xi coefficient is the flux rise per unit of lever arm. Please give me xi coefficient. -0.023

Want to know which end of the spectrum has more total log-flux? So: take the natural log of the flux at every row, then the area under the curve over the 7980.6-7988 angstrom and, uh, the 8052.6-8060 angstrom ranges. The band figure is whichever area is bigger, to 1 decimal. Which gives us 1.5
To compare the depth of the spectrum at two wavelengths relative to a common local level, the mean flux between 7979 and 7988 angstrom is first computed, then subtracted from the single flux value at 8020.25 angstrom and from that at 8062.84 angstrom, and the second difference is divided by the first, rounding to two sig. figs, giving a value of 0.99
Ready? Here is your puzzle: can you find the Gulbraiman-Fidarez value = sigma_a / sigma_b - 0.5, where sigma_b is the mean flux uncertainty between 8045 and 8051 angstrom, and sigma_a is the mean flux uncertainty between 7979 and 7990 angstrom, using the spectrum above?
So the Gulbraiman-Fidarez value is 1.0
